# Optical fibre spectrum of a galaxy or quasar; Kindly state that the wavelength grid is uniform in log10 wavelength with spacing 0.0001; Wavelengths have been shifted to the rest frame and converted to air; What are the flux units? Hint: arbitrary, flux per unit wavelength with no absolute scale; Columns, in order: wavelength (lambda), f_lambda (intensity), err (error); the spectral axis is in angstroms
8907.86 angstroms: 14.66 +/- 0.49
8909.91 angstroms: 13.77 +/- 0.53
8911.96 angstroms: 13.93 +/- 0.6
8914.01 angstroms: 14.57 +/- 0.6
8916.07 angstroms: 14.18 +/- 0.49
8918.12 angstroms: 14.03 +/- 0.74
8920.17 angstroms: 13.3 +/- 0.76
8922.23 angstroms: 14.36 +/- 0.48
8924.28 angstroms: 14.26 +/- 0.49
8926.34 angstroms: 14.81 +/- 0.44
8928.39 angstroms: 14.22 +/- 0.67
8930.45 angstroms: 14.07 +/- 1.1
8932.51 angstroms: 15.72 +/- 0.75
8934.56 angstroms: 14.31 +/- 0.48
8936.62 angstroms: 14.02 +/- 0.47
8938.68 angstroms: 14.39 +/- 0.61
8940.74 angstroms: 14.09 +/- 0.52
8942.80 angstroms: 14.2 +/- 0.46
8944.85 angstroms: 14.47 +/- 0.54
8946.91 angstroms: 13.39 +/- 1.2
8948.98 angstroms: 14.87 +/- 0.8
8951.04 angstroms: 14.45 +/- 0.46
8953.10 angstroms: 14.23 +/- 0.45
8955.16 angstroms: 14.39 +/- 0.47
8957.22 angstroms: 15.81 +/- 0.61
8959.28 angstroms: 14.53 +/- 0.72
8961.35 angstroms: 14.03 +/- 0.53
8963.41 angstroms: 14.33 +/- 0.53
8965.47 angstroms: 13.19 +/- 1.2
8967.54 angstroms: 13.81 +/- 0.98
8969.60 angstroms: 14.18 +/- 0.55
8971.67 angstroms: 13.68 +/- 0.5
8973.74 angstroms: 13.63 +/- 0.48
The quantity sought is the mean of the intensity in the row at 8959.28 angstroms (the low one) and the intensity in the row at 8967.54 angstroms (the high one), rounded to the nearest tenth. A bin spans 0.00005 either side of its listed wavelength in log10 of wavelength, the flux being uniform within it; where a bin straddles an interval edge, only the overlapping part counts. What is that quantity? 14.2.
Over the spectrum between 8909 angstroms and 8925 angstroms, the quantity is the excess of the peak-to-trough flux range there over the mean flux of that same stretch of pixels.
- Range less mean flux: -12.78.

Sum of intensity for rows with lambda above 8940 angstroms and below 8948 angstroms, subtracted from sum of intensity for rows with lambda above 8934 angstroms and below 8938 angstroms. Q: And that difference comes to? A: -28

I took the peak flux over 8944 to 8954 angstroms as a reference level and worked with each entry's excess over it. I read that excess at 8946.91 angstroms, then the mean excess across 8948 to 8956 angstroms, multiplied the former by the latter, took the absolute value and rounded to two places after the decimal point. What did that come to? 0.57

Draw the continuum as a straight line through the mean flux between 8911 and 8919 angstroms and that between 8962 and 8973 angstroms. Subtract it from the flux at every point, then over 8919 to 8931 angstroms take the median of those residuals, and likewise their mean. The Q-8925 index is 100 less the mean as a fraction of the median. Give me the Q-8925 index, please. 99.6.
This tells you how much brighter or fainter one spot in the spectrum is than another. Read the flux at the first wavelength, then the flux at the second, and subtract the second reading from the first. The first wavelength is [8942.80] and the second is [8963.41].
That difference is -0.1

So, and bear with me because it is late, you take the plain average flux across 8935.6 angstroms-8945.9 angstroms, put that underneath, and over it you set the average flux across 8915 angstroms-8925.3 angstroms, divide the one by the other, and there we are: 0.985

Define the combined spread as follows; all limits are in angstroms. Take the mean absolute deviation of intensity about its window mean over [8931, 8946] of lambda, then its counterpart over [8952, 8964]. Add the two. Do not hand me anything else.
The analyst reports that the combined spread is 0.78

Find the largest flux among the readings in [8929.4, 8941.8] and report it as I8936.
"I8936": 15.72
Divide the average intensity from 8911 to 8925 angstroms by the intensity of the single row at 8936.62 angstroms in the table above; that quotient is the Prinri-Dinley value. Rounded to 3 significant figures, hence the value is 1.00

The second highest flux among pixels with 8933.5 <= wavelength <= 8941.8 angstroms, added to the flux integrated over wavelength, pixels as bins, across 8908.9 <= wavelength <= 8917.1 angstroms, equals 130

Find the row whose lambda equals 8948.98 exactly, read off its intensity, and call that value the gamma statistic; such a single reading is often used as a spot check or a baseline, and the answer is 14.87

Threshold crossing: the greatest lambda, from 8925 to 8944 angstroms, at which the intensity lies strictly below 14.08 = 8936.62 angstroms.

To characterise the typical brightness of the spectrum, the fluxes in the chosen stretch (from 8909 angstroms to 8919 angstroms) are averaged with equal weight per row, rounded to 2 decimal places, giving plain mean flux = 14.10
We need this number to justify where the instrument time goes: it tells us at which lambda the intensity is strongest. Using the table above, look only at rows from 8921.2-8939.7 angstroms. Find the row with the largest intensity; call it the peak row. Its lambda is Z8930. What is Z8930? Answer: 8932.51 angstroms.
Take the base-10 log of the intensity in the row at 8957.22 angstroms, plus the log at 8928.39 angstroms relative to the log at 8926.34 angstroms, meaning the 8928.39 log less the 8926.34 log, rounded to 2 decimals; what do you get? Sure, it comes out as 1.18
